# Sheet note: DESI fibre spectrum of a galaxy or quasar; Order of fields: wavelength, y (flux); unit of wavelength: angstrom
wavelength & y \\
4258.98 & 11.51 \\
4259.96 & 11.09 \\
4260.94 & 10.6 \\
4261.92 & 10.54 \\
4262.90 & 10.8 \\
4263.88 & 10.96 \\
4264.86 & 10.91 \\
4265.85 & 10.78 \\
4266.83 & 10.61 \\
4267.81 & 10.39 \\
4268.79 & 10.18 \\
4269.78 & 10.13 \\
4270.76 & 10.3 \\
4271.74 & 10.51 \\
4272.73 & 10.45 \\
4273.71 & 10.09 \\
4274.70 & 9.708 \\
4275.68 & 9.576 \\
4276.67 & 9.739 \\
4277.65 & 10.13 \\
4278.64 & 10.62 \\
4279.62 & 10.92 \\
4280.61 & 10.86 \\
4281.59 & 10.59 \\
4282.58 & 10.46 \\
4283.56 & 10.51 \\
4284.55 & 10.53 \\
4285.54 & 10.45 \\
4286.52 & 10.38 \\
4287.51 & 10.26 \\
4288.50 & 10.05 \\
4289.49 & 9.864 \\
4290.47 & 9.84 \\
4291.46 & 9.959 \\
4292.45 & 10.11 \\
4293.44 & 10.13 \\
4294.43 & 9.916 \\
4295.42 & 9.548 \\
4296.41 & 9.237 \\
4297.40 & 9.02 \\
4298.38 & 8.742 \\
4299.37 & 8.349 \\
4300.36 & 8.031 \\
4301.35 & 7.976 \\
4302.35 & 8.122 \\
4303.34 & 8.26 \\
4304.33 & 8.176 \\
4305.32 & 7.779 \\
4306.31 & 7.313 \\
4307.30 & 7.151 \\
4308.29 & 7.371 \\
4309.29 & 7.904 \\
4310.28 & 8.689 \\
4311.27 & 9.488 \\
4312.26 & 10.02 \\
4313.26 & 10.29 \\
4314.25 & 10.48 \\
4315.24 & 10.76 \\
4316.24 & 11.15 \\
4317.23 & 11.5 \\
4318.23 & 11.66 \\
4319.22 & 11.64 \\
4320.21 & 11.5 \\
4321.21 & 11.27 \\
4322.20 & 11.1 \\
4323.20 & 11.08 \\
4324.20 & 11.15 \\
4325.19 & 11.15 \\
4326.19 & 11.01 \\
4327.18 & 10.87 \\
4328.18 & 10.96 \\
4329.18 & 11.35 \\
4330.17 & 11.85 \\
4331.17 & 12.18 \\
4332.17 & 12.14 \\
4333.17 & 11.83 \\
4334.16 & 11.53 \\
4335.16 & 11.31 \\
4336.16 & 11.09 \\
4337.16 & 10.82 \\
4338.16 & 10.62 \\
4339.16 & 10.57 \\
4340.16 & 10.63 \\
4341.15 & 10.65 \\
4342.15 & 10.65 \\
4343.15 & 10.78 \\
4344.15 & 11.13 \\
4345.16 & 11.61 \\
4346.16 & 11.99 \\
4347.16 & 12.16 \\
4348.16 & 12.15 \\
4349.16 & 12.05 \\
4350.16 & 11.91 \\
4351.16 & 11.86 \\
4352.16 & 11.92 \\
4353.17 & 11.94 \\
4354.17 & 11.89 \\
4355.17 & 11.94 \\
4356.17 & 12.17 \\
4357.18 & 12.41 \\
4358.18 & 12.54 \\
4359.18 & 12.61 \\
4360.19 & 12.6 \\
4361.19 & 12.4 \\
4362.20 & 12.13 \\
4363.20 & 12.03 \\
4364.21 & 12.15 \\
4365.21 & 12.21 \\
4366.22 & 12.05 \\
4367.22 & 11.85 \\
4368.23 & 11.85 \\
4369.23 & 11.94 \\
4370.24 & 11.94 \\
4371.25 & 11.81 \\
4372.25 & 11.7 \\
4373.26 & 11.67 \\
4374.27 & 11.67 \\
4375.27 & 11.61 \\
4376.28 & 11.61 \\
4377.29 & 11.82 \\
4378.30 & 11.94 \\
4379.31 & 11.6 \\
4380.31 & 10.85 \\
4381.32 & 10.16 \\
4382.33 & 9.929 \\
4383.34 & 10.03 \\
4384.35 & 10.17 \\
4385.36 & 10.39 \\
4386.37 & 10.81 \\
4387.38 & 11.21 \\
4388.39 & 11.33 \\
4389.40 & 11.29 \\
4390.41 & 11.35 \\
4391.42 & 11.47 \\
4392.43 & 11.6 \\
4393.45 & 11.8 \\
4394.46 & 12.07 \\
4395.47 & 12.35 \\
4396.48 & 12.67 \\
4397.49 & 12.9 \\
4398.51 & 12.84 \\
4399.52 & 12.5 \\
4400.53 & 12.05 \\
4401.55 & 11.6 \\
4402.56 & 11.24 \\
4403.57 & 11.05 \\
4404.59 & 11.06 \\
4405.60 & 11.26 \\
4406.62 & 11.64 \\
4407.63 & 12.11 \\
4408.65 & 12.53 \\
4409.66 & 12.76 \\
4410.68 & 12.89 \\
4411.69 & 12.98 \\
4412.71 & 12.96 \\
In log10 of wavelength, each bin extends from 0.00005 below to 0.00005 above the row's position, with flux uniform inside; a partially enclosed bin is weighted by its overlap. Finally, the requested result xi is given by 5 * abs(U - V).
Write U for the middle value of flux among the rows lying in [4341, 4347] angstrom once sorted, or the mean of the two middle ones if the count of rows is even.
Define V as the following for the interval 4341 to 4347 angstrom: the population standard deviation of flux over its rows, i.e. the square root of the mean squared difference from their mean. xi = 52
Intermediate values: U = 11.0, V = 0.51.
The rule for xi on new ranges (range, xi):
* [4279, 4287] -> 52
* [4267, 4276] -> 49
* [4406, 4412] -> 61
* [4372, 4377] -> 58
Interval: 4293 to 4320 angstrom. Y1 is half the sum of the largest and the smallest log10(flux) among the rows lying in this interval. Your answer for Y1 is 0.96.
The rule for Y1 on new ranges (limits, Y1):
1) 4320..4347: 1.05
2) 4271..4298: 1.00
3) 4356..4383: 1.05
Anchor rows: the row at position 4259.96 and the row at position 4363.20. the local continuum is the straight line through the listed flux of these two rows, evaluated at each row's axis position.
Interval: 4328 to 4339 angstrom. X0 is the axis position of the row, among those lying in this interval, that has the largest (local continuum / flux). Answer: 4338.16 angstrom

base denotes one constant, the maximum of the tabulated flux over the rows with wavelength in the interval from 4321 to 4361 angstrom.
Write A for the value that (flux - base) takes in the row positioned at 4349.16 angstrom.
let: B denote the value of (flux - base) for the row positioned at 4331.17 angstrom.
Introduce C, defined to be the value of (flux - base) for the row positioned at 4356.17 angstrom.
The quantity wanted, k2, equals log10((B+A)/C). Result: 0.4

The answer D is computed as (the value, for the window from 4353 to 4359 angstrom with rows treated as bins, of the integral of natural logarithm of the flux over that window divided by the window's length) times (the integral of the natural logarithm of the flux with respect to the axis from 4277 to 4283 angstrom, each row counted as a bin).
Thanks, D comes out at 35.4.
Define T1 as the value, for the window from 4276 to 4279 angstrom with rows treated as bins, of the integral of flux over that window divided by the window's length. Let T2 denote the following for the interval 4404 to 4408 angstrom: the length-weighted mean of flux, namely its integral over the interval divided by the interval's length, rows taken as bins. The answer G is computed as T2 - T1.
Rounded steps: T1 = 10.1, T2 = 11.5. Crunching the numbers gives 1.4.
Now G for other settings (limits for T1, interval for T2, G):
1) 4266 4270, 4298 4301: -2.0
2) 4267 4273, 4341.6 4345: 0.6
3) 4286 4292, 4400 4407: 1.3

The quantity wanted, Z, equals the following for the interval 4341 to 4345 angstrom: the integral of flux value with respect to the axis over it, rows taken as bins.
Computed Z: 43.4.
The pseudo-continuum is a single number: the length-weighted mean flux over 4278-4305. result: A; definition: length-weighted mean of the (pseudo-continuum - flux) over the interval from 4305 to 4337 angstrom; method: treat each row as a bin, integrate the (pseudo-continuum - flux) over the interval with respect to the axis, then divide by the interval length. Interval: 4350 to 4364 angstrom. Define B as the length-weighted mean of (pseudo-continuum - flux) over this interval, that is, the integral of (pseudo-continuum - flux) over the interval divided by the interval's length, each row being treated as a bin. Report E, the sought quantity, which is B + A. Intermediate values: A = -0.9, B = -2.5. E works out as -3.4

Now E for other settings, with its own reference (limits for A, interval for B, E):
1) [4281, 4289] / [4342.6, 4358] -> -3.0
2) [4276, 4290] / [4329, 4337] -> -2.7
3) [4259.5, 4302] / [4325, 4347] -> -2.0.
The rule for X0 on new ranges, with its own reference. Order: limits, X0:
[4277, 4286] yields 4277.65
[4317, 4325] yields 4323.20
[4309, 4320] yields 4309.29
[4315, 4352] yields 4339.16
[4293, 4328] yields 4307.30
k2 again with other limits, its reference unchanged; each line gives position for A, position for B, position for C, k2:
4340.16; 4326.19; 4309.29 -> -0.1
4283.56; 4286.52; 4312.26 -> 0.2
